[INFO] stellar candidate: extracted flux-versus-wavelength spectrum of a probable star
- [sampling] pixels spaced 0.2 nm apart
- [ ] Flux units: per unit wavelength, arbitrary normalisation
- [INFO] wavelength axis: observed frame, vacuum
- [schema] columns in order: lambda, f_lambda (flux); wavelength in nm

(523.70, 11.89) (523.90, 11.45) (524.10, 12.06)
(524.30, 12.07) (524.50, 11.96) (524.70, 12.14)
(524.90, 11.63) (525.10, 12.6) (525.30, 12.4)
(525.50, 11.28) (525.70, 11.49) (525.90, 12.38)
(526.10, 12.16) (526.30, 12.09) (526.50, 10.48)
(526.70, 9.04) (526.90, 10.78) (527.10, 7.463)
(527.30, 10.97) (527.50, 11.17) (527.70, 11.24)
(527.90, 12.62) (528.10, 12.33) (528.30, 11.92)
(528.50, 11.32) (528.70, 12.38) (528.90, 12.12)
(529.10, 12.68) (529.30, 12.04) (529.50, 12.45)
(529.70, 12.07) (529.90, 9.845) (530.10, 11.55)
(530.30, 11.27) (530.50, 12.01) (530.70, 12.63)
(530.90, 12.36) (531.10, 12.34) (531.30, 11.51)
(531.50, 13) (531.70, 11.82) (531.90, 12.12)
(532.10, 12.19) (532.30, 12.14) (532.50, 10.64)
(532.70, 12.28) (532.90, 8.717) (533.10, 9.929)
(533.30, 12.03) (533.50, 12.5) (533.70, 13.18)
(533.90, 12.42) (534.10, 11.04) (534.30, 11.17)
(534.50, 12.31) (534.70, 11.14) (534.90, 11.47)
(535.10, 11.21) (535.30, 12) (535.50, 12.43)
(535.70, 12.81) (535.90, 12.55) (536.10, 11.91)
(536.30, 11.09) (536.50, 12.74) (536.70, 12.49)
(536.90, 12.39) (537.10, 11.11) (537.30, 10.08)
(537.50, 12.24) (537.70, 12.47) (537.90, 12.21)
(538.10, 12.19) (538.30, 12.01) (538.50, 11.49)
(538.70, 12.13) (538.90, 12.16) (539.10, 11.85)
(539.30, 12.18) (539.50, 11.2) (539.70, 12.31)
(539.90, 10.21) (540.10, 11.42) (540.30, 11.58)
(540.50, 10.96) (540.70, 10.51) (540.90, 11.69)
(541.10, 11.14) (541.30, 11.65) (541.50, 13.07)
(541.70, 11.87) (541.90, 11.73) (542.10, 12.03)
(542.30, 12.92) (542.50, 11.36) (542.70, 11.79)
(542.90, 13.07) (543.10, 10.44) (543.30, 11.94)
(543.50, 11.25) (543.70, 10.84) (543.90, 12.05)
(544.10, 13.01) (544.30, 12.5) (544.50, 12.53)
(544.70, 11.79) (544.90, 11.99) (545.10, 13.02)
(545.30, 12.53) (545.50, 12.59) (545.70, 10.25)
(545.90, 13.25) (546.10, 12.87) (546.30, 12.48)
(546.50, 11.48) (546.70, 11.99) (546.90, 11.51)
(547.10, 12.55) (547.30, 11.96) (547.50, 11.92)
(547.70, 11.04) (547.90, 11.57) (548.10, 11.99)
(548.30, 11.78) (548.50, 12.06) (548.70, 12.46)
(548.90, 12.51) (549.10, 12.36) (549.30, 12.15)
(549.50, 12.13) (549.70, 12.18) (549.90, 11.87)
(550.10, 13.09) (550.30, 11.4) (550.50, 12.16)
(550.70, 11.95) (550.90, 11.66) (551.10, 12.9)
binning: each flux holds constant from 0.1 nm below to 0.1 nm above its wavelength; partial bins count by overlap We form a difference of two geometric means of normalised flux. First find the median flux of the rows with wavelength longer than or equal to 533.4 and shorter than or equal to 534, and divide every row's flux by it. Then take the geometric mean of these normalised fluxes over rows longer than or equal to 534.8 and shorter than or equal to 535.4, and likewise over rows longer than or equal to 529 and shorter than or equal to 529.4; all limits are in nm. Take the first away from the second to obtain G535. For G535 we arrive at 0.064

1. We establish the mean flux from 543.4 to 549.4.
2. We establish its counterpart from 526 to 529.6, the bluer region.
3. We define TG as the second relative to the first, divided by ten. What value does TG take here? 0.094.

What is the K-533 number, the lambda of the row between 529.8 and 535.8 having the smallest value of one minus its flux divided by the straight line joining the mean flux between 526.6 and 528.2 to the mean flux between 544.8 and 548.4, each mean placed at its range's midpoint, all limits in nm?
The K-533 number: 531.50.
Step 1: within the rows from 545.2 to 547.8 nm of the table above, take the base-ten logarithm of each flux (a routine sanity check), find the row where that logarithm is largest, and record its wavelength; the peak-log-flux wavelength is 545.90 nm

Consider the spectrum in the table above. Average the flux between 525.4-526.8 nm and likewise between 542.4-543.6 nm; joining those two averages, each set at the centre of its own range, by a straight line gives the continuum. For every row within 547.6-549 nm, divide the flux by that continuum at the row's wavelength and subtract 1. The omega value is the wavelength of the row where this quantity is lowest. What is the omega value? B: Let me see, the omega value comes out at 547.70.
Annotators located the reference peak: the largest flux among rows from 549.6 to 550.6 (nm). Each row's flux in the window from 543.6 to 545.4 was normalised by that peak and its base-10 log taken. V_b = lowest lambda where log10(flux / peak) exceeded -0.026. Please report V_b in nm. 544.10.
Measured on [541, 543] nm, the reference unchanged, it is 541.50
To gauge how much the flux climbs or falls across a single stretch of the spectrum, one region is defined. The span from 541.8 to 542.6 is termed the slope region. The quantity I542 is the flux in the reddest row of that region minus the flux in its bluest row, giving -0.4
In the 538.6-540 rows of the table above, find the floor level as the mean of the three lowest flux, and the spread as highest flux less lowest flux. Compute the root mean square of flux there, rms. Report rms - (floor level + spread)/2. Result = 5.15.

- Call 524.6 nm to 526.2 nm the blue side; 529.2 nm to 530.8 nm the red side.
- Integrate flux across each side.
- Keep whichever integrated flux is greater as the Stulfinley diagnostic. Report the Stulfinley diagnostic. 19.2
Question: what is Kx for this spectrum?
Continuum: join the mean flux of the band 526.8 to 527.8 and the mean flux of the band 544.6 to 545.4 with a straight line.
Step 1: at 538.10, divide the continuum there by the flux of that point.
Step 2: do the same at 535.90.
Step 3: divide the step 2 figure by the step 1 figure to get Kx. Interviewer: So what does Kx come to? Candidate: 0.95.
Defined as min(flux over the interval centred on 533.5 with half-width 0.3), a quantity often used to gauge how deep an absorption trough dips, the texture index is 12.03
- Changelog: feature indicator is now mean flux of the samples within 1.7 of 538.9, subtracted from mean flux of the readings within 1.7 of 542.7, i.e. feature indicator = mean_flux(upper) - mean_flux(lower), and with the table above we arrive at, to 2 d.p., 0.23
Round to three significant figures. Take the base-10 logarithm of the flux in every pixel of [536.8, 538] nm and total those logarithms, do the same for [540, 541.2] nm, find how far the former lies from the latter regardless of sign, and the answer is 0.115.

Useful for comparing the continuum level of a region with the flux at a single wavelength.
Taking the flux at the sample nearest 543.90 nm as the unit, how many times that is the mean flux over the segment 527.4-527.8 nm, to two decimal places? 0.93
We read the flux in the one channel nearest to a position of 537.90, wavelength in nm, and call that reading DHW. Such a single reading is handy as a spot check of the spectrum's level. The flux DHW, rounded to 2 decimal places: 12.21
